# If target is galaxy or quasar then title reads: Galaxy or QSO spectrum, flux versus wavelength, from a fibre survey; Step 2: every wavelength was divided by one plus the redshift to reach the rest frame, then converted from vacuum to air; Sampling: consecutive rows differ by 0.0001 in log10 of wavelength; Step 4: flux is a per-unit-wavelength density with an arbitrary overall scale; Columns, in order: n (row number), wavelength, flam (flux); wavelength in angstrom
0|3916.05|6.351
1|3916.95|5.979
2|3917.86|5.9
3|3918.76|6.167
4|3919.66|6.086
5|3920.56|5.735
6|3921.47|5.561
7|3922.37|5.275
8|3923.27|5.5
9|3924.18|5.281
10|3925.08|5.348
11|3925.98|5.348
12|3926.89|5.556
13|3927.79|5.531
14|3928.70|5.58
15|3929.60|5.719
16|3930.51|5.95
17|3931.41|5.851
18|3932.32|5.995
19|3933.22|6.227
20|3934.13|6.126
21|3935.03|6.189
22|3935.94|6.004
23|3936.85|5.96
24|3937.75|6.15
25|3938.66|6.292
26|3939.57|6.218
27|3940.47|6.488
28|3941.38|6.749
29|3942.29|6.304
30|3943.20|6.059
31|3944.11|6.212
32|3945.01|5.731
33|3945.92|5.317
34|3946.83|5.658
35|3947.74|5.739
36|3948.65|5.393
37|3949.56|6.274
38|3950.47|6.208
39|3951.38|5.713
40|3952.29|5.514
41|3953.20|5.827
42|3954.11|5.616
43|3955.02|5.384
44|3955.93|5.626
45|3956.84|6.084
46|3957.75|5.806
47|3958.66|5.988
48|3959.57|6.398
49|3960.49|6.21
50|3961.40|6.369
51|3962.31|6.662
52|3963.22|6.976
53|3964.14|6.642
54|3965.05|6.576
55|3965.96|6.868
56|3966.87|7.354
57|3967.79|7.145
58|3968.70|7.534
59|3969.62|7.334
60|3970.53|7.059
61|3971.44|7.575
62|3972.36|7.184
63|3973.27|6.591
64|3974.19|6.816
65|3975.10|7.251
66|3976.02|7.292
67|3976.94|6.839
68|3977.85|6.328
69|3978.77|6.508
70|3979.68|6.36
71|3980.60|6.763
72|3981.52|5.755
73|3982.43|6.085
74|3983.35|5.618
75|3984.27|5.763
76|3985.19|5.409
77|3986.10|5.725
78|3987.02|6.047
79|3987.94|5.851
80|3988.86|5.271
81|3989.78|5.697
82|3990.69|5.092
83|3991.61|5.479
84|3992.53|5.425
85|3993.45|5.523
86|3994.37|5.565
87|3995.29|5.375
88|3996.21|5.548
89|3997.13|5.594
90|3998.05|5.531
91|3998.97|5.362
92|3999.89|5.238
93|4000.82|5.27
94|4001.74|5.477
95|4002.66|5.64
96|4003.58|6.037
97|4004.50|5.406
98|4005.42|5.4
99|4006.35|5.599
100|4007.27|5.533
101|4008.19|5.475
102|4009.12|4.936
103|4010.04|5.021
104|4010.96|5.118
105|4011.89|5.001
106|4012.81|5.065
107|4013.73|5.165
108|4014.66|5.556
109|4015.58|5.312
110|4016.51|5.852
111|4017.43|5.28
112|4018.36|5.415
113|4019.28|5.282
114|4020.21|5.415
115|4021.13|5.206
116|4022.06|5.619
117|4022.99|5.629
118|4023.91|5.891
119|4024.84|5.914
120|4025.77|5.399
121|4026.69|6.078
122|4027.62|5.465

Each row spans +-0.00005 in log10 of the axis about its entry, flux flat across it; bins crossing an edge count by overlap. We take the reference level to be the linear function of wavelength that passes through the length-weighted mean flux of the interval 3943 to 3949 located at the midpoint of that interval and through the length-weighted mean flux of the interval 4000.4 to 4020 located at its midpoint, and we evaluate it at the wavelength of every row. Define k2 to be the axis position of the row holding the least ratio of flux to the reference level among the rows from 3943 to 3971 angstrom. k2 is 3945.92 angstrom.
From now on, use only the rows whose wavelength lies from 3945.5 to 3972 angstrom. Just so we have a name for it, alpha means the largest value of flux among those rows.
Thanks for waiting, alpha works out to 7.575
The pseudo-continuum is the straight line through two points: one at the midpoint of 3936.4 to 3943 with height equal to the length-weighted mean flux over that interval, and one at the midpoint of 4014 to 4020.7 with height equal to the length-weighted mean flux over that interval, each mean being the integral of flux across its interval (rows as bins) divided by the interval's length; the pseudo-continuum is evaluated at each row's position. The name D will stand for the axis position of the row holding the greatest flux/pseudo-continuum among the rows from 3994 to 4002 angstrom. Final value 3997.13 angstrom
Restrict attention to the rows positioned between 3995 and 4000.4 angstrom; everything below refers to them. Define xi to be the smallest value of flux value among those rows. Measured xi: 5.238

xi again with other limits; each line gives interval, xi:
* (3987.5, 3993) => 5.092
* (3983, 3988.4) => 5.409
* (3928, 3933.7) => 5.58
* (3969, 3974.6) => 6.591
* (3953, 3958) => 5.384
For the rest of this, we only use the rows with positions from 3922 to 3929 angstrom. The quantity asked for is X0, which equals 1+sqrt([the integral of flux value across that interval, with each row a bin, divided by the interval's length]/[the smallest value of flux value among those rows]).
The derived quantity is 2.01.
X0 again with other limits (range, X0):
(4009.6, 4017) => 2.03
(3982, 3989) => 2.04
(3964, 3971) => 2.04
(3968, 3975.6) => 2.04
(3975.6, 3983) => 2.06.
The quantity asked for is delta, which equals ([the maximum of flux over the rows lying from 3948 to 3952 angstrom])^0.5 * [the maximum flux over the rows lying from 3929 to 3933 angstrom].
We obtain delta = 15.0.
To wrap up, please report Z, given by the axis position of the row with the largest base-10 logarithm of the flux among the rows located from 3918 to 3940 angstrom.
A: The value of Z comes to 3938.66 angstrom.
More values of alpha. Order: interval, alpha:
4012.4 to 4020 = 5.852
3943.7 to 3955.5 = 6.274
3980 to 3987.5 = 6.763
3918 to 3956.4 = 6.749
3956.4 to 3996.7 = 7.575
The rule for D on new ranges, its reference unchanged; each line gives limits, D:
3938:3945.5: 3941.38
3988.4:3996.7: 3989.78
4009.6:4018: 4016.51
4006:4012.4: 4006.35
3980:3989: 3980.60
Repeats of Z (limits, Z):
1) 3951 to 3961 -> 3959.57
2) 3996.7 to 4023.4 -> 4003.58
